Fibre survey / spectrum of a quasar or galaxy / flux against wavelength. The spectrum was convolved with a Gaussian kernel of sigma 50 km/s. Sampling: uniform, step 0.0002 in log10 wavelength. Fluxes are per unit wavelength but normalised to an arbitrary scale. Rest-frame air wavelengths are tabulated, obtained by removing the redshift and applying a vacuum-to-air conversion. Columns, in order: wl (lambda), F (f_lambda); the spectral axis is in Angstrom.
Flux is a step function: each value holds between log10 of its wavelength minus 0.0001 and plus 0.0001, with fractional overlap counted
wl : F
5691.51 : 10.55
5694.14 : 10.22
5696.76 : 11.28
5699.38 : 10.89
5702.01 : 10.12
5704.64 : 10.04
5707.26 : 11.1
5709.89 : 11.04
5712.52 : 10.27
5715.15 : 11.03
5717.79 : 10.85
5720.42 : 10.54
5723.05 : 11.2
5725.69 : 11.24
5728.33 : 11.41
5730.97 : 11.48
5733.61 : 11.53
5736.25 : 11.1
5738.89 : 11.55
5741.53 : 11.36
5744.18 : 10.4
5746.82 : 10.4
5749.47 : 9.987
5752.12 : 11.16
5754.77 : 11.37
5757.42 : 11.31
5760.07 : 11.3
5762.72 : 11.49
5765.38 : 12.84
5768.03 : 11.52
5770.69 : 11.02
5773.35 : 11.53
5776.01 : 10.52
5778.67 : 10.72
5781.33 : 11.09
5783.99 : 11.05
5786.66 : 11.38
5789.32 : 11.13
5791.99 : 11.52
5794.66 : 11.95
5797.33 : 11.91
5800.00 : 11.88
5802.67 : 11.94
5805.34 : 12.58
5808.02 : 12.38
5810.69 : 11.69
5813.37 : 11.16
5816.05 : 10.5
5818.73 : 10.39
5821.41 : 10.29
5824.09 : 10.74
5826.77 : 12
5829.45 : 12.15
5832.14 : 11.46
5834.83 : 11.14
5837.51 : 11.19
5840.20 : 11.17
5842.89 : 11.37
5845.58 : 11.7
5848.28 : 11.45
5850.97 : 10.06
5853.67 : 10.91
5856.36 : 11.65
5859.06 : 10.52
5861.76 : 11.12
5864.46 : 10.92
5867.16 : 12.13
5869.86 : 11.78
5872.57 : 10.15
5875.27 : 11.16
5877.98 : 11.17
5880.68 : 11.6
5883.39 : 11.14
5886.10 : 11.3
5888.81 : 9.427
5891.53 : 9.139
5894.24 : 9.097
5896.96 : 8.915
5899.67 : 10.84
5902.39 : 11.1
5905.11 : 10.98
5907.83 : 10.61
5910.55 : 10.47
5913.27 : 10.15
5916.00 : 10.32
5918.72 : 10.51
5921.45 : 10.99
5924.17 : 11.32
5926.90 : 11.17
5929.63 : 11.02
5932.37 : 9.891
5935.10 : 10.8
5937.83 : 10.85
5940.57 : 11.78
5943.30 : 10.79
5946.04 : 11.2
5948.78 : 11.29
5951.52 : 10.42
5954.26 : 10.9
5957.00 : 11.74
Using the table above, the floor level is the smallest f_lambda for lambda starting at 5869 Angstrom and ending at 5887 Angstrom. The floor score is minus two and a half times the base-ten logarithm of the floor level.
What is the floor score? -2.52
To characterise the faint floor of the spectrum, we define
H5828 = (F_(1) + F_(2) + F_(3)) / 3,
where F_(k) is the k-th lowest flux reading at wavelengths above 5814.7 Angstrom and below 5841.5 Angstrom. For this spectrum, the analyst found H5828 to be 10.4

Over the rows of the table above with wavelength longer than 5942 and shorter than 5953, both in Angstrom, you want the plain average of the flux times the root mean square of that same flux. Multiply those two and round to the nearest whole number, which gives 119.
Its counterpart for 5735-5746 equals 123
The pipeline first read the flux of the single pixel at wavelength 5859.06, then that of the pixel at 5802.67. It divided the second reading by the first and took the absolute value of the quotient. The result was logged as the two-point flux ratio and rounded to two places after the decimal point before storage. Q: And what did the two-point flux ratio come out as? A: 1.13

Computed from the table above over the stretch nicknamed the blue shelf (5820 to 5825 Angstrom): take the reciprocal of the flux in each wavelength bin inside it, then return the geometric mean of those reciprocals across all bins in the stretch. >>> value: 0.095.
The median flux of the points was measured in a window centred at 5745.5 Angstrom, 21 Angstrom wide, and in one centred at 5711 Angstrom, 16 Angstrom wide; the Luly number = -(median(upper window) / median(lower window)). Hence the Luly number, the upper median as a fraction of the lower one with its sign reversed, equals -1.02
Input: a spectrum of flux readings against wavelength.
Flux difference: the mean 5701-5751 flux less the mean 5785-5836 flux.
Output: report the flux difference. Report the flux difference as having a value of -0.6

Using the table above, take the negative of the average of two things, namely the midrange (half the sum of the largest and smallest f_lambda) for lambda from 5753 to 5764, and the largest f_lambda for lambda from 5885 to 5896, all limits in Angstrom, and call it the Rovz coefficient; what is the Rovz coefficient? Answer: -11.35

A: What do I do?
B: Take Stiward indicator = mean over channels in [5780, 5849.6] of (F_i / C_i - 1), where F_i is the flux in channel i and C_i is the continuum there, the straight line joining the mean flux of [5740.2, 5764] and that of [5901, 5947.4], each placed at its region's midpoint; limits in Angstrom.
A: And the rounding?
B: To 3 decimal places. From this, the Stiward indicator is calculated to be 0.047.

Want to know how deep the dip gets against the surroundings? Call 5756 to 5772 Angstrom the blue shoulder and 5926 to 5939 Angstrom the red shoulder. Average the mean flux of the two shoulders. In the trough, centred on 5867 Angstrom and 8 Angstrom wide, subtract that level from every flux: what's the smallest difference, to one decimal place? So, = -0.2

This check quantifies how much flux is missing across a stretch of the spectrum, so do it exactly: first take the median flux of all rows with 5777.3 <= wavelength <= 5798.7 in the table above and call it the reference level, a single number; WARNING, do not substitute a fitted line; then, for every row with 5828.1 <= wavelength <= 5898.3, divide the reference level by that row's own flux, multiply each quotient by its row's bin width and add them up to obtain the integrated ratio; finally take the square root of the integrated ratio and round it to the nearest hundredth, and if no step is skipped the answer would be 8.54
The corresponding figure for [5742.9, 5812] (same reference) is 8.28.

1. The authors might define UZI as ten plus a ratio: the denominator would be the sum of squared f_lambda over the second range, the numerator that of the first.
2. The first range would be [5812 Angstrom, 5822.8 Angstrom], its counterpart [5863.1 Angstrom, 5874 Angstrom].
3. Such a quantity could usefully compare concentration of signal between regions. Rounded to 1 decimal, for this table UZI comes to 10.9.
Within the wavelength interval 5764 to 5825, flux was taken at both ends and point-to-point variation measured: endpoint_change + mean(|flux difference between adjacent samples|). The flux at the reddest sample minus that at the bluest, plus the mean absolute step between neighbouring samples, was -2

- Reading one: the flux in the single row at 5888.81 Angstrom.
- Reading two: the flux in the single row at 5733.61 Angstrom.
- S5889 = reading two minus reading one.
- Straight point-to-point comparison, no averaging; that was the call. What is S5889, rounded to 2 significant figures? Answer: 2.1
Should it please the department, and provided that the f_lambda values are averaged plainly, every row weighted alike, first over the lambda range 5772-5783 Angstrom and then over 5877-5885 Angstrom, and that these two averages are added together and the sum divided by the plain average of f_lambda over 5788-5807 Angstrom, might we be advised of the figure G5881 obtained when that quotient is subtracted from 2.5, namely 0.62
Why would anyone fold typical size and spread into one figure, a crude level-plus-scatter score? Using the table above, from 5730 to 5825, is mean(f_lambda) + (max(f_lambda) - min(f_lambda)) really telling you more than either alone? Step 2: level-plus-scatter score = 14.1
